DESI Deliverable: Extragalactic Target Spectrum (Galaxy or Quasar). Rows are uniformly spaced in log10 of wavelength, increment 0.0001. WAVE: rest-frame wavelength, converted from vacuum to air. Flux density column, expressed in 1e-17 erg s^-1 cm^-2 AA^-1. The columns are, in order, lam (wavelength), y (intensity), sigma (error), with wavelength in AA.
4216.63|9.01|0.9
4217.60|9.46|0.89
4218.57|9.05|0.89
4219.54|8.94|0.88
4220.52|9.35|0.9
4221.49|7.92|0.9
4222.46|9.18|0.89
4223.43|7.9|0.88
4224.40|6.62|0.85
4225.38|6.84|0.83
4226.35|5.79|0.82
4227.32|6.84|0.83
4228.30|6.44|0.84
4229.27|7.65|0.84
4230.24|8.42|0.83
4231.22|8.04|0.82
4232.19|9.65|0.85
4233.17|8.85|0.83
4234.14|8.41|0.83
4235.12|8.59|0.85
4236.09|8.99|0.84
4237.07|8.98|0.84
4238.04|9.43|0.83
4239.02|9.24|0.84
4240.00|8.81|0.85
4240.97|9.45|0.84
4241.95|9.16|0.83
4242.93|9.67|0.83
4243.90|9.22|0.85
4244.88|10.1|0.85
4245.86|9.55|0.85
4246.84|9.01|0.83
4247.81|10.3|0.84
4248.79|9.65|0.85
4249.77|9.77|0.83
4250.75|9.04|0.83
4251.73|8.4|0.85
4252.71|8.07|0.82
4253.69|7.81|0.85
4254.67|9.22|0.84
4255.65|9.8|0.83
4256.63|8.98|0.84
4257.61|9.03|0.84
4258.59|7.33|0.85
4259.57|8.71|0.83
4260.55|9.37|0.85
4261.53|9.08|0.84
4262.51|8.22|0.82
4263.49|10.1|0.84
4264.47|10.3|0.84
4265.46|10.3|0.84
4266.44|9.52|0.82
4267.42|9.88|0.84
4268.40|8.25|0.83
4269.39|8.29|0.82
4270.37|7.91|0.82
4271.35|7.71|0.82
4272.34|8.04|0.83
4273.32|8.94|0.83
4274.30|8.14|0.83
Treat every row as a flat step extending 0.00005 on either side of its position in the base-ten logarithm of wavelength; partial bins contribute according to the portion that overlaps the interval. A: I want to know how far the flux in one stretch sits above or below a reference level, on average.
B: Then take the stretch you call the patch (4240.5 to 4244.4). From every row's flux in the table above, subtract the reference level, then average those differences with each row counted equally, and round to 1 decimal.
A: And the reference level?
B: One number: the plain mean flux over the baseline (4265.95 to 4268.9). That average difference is 0.2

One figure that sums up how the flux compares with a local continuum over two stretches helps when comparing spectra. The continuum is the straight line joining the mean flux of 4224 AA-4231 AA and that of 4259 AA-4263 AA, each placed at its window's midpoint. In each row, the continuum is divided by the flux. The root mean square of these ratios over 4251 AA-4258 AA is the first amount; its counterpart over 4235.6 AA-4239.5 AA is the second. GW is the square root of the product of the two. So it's 0.90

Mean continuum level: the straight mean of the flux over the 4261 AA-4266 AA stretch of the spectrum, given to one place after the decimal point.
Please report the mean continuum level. 9.6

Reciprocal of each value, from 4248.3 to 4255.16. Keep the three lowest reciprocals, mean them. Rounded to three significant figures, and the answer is 0.105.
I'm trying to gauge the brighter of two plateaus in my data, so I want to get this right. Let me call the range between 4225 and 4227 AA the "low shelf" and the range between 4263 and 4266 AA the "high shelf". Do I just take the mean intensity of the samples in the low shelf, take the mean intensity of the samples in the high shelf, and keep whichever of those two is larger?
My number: 10.2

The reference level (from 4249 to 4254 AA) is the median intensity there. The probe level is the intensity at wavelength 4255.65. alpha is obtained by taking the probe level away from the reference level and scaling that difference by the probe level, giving -0.14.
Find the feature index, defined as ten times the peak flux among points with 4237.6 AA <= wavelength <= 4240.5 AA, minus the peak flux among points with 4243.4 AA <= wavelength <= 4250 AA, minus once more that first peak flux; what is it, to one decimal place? 74.6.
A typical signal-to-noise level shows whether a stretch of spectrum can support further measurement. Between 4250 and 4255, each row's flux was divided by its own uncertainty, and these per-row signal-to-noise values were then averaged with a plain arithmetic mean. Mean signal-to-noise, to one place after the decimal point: 10.2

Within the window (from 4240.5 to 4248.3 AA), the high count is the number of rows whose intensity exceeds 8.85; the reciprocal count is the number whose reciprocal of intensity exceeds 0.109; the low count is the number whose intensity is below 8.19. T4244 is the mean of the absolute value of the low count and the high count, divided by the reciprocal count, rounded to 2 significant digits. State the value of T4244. 2.0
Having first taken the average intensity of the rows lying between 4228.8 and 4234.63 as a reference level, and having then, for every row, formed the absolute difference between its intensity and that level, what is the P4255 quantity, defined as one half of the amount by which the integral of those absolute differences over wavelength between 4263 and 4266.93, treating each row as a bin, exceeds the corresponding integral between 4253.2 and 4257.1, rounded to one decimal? 1.5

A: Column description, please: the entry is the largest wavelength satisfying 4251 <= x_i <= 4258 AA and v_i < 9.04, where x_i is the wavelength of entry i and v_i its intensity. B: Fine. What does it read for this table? 4257.61 AA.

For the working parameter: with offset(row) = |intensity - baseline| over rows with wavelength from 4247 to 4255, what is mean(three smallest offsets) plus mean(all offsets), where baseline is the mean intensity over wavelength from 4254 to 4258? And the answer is 0.9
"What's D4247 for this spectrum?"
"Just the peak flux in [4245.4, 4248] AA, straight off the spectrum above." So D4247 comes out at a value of 10.3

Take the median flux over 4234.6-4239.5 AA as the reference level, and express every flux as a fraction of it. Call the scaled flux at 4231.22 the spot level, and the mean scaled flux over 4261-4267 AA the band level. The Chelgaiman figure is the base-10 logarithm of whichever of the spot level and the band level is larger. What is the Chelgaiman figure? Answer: 0.028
